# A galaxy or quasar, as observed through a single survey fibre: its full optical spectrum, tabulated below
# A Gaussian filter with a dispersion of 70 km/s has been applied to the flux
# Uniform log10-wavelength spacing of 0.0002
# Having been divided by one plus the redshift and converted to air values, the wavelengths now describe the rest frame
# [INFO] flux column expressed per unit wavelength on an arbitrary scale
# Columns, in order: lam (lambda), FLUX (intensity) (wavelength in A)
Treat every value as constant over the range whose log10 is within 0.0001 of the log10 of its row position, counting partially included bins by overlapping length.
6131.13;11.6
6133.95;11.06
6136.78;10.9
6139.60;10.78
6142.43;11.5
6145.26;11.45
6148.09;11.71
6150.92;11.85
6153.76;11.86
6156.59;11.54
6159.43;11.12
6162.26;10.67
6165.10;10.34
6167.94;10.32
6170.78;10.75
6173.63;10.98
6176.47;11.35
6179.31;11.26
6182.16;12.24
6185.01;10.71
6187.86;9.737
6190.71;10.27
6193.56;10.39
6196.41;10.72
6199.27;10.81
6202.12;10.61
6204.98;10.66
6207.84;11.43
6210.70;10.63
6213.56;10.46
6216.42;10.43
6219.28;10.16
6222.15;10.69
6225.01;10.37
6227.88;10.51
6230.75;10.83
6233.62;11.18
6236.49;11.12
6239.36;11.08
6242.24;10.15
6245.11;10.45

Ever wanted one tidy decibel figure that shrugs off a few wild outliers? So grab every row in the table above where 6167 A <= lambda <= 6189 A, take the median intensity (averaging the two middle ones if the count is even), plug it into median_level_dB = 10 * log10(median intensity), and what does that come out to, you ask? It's 10.4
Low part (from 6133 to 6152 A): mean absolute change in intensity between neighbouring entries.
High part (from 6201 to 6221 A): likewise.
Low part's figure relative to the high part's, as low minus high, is -0.11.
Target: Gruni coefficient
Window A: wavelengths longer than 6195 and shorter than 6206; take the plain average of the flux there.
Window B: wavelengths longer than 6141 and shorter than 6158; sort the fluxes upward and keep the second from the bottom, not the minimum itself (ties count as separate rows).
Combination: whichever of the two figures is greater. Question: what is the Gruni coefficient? 11.5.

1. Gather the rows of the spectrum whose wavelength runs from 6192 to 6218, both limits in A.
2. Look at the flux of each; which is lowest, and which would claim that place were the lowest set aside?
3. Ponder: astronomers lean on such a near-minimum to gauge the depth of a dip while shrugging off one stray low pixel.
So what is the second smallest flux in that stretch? 10.43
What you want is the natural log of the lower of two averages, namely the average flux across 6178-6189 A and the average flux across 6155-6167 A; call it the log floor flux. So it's 2.39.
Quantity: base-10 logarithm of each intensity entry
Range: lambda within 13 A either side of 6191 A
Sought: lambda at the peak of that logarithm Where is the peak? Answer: 6182.16 A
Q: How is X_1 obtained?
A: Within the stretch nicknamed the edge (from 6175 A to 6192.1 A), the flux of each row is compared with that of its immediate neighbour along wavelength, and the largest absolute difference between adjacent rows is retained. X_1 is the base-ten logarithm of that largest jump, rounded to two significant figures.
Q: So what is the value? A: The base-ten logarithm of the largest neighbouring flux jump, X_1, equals 0.18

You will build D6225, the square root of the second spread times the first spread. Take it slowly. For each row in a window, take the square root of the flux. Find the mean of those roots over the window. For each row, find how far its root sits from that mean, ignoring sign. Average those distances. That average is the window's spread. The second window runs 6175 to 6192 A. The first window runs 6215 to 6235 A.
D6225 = 0.065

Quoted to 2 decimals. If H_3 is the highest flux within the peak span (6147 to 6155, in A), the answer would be 11.86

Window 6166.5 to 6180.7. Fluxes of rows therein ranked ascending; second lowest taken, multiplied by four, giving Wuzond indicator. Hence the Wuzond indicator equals 43.0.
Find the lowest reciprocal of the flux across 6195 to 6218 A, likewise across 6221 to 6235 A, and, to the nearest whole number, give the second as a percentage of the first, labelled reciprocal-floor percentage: 102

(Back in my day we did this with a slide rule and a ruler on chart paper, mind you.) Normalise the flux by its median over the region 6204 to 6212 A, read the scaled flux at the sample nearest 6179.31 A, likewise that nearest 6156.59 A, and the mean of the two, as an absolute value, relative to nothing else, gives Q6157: 1.069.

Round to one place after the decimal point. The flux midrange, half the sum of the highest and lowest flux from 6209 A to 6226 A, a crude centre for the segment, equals 10.4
